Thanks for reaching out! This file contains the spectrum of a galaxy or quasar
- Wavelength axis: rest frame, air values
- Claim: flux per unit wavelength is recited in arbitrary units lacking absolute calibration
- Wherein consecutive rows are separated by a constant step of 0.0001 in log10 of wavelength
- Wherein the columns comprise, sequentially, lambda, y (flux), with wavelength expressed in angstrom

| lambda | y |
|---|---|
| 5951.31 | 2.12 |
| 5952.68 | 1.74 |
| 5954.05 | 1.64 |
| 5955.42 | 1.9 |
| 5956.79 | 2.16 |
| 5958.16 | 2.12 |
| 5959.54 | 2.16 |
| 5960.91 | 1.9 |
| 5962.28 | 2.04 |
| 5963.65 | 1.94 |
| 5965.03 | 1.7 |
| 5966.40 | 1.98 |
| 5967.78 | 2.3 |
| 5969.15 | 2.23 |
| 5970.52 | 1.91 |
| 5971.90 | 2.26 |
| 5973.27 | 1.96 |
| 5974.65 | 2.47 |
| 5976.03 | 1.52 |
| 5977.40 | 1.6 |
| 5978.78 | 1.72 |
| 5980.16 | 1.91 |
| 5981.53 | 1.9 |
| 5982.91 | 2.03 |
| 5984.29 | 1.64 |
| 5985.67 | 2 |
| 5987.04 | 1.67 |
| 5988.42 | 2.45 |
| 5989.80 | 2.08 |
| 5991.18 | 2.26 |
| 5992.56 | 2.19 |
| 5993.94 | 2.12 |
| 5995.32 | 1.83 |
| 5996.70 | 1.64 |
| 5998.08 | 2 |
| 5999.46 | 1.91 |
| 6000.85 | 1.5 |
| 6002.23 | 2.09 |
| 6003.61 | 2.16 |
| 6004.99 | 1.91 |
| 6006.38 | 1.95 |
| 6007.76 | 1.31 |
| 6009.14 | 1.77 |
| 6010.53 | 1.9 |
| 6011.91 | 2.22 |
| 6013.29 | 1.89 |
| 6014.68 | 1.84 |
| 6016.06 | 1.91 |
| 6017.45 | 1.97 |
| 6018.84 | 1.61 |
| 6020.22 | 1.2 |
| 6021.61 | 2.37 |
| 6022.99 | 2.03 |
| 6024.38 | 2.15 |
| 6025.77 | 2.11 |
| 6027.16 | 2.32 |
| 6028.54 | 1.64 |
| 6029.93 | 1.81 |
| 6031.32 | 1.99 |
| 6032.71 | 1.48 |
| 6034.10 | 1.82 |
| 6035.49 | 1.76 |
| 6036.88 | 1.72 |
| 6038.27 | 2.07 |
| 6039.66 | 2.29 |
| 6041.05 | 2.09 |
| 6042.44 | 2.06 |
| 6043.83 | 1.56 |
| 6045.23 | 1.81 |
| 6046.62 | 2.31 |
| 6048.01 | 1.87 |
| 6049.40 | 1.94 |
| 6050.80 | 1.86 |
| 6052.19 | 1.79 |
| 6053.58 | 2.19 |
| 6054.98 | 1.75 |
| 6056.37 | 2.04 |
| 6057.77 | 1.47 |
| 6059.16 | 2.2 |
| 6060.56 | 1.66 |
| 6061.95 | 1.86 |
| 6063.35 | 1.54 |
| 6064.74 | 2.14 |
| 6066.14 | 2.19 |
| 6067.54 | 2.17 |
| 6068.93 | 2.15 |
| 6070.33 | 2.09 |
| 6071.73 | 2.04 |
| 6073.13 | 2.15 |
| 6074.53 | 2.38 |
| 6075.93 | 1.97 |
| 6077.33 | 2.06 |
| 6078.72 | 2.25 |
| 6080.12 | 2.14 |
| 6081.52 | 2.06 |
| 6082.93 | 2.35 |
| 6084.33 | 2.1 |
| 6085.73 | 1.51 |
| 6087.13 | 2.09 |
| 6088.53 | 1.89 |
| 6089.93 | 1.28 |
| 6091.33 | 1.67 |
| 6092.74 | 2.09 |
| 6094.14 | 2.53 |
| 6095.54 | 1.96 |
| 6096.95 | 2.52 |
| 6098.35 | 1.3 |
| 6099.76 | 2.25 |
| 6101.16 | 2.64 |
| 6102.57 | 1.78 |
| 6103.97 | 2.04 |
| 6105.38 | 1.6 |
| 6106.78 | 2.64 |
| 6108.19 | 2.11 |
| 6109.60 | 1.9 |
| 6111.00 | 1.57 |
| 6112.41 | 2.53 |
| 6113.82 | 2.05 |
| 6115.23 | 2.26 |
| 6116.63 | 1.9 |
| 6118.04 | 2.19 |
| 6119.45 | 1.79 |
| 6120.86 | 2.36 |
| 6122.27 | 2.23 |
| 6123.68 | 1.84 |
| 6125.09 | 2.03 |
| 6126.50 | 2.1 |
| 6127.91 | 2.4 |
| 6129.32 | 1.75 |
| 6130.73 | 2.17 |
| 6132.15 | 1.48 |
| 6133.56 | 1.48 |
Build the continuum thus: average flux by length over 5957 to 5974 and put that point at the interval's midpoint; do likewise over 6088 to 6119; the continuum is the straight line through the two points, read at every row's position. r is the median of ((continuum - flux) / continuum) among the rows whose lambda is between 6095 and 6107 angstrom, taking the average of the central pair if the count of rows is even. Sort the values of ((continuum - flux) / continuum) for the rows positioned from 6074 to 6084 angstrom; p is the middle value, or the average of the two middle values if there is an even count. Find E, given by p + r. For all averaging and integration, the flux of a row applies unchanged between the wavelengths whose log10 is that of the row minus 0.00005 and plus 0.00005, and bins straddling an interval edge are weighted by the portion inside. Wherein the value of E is -0.06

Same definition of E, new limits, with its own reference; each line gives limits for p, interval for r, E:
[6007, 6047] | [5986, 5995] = 0.01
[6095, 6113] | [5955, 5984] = 0.04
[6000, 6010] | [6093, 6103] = -0.04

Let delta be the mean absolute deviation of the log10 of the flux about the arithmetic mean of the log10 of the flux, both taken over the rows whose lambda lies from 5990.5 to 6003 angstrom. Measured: 0.0468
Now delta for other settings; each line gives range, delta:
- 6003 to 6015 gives 0.0405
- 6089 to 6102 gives 0.0966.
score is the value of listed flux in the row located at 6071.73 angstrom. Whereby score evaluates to 2.04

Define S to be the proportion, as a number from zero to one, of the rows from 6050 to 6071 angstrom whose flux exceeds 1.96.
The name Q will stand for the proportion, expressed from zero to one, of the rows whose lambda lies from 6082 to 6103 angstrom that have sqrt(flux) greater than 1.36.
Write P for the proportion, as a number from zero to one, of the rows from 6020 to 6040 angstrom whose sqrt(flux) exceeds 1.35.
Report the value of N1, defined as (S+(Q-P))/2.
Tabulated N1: 0.33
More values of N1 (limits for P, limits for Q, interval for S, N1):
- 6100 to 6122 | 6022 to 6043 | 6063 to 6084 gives 0.40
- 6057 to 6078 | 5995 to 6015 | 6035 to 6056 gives 0.10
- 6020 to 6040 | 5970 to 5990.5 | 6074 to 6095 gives 0.43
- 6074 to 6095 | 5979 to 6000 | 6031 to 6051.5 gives 0.17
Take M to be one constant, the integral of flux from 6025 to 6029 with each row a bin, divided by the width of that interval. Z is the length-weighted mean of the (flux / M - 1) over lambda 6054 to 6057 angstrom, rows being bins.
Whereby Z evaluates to -0.06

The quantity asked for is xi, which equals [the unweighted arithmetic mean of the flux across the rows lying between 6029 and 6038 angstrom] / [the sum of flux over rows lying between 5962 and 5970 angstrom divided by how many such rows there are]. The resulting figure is 0.87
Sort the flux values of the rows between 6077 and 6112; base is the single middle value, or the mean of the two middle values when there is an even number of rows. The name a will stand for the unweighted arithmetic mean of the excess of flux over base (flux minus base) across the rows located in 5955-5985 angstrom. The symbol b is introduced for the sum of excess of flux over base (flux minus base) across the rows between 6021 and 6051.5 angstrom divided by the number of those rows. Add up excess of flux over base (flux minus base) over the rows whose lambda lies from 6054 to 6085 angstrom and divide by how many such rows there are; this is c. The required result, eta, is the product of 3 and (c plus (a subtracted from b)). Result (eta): -0.1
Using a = -0.090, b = -0.10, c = -0.03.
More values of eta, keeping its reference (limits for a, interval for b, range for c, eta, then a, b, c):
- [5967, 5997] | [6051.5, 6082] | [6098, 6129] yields 0.1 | -0.074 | -0.05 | 0.01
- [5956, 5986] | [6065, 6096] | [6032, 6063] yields -0.3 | -0.085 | -0.01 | -0.17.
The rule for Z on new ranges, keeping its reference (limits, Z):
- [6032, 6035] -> -0.19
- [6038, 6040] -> 0.07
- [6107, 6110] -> 0.03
